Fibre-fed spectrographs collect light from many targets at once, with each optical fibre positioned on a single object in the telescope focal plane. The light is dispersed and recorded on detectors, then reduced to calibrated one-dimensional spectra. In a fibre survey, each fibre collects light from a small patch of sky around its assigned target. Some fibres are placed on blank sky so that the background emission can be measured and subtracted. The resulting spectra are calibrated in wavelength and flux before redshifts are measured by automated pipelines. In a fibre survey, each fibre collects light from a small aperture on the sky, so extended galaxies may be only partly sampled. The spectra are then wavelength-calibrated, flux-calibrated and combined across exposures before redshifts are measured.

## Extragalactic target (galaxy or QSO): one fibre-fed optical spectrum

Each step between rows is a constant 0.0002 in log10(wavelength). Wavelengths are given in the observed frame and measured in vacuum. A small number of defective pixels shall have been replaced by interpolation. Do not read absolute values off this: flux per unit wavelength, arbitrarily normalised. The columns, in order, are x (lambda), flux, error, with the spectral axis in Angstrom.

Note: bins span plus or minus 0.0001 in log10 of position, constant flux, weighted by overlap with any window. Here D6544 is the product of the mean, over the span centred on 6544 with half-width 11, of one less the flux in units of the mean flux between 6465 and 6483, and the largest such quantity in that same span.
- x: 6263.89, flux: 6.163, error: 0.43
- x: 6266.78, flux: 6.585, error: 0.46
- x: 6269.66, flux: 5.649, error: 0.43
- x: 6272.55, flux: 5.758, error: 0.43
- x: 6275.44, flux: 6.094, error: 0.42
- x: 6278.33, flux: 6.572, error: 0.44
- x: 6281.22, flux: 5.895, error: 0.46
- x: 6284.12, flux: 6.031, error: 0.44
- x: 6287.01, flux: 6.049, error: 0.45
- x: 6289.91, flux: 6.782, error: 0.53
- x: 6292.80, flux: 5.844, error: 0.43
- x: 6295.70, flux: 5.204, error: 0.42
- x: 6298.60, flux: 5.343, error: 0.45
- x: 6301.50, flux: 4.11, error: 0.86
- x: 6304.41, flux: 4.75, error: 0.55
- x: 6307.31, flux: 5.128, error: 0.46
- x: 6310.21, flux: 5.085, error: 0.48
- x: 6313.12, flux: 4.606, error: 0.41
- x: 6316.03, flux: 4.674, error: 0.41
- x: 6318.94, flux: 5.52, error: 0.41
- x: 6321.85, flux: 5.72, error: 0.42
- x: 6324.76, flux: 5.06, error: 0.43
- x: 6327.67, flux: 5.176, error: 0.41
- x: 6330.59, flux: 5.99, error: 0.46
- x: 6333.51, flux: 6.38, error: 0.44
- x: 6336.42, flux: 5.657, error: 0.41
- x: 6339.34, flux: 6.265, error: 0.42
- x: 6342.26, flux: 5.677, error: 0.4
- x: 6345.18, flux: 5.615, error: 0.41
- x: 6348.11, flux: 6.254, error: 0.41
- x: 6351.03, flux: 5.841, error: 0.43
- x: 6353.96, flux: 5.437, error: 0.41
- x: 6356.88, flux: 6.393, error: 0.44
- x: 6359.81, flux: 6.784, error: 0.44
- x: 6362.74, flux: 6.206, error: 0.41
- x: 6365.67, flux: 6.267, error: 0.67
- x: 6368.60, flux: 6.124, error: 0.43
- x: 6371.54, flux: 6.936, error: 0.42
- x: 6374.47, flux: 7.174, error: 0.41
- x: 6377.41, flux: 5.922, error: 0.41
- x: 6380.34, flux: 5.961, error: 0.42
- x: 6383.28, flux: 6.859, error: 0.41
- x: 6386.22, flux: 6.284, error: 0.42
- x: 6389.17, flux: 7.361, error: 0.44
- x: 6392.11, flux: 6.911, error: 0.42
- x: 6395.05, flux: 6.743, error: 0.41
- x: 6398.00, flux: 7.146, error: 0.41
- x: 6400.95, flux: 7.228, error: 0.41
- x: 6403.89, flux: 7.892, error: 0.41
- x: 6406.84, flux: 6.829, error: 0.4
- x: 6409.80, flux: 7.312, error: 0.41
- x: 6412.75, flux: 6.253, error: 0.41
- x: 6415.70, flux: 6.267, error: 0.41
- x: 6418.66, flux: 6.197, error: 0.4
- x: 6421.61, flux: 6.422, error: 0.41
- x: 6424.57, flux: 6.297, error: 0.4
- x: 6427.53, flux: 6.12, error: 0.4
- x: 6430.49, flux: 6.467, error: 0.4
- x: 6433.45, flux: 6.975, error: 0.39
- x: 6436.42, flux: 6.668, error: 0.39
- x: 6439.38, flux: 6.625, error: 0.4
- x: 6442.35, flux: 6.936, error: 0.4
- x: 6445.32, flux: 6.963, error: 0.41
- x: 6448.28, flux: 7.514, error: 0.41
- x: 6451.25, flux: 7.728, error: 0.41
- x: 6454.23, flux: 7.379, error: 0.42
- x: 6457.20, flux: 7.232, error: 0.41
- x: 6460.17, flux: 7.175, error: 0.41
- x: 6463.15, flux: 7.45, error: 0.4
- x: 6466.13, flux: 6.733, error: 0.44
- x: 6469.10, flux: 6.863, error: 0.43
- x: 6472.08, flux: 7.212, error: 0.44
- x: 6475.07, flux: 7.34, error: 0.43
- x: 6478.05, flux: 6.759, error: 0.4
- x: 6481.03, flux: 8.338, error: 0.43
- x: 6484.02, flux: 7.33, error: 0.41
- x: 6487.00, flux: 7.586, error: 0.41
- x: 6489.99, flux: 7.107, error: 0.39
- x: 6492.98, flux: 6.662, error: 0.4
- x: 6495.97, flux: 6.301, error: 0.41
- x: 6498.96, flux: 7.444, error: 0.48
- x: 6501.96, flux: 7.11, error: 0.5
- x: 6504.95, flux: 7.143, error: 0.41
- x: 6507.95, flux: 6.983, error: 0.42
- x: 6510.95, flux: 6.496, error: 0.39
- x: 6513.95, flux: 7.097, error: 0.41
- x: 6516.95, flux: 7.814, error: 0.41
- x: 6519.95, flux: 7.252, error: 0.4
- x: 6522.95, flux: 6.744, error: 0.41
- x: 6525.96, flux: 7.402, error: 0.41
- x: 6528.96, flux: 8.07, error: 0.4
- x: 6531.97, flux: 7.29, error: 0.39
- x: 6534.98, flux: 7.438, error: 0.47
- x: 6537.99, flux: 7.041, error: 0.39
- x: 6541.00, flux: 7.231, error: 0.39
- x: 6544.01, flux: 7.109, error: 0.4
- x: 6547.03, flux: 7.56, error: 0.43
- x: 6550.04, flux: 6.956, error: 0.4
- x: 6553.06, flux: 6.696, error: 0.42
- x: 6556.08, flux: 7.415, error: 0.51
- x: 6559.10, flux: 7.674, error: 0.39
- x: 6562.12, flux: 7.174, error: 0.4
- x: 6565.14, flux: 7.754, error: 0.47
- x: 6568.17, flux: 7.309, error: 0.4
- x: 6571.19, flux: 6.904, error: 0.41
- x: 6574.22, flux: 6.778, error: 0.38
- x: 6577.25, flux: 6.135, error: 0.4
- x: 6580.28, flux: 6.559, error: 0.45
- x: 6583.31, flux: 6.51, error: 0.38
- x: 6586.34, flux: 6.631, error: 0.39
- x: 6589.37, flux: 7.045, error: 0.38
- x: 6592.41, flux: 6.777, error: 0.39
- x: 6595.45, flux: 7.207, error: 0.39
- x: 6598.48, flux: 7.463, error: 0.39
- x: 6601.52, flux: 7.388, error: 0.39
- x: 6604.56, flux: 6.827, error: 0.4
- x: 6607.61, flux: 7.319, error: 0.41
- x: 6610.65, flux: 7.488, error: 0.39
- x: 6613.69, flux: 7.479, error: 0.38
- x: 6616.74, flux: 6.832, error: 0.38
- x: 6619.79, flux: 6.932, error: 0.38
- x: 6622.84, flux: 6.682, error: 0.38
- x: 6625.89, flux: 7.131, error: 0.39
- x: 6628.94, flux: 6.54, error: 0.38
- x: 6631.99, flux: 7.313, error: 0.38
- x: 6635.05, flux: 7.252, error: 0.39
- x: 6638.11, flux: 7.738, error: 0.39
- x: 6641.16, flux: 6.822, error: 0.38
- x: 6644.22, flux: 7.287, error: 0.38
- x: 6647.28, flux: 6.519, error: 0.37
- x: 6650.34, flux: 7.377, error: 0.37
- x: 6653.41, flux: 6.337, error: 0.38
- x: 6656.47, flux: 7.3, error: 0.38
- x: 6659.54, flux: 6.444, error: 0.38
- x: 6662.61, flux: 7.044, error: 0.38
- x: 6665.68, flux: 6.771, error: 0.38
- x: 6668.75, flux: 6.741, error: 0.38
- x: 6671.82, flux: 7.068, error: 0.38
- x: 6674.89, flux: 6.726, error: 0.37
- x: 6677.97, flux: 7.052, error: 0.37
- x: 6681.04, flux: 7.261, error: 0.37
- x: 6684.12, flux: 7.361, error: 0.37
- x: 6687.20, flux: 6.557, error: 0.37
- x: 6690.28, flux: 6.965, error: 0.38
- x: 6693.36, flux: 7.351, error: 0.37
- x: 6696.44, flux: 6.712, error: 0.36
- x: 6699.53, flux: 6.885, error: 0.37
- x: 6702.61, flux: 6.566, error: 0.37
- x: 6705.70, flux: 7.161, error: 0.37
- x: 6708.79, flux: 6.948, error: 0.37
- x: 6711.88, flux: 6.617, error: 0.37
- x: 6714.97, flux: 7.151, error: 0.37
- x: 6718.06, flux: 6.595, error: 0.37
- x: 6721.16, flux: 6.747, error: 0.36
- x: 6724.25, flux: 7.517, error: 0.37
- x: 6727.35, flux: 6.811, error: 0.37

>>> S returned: 0.001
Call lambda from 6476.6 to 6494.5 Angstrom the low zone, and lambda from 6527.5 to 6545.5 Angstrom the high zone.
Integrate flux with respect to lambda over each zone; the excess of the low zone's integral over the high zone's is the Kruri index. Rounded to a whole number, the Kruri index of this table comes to -2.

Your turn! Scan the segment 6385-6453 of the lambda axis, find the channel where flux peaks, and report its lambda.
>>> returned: 6403.89 Angstrom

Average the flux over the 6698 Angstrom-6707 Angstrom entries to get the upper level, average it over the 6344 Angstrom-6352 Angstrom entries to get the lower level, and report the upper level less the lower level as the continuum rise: 1.0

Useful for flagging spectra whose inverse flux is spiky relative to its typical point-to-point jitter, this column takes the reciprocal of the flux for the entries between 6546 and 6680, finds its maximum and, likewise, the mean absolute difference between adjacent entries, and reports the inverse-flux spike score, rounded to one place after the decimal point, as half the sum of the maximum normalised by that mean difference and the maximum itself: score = 9.1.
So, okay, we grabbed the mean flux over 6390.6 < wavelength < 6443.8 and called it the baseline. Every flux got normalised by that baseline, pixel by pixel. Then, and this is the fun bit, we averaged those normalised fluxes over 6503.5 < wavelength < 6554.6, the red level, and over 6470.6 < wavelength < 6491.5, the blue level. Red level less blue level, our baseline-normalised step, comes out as -0.028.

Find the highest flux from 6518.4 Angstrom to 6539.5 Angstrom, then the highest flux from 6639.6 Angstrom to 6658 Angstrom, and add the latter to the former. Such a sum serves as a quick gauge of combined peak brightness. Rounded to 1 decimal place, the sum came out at 15.4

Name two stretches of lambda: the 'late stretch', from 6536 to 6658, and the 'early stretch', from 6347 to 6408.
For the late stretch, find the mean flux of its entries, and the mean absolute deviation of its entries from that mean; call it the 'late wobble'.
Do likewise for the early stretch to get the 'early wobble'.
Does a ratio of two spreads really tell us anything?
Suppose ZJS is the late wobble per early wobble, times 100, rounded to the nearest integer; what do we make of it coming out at 66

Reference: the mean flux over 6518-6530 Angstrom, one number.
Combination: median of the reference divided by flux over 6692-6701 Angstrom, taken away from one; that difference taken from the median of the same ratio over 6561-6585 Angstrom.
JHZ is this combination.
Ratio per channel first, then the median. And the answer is 1.15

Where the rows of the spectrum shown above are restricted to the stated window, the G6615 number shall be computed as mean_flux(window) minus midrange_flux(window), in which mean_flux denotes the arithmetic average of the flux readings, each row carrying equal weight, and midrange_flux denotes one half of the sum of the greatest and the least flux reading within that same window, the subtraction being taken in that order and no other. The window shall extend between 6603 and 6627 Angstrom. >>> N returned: 0.00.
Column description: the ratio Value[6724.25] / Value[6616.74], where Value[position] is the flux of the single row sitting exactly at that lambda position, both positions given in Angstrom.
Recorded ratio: 1.10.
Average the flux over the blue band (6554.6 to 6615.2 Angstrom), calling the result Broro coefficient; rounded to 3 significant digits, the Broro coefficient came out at 7.09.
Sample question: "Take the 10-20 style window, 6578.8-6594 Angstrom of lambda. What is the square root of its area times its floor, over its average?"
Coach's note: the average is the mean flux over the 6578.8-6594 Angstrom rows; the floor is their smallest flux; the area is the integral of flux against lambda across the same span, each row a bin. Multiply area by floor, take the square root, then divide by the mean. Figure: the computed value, 3.84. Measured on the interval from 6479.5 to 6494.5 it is 3.67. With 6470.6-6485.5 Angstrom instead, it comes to 3.69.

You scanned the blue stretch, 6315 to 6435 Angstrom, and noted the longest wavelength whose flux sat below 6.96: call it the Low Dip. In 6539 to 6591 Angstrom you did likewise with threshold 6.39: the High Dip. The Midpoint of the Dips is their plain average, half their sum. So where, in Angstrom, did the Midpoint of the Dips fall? 6503.9 Angstrom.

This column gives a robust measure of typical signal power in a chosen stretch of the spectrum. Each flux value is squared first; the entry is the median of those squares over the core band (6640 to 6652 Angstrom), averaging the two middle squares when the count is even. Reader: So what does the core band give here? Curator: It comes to 49.8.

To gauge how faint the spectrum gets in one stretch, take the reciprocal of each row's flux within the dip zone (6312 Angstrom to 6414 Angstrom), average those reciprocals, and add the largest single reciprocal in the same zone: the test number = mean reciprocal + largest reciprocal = 0.380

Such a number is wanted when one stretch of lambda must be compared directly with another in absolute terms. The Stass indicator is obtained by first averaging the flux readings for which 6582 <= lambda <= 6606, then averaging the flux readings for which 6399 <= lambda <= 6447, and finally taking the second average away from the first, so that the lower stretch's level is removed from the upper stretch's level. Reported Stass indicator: 0.3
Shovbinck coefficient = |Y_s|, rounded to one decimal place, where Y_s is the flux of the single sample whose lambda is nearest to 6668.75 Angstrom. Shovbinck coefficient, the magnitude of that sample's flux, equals 6.7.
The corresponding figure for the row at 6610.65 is 7.5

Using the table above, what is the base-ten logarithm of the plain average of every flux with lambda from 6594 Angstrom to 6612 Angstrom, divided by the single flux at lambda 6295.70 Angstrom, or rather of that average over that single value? 0.15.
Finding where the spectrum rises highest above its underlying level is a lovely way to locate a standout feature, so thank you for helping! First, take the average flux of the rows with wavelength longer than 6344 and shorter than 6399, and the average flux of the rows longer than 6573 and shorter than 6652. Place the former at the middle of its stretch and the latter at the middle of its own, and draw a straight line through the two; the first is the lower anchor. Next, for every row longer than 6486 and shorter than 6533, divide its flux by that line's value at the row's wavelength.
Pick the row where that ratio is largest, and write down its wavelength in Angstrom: 6528.96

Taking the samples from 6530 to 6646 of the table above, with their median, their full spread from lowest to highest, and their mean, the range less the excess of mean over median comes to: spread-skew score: 1.67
